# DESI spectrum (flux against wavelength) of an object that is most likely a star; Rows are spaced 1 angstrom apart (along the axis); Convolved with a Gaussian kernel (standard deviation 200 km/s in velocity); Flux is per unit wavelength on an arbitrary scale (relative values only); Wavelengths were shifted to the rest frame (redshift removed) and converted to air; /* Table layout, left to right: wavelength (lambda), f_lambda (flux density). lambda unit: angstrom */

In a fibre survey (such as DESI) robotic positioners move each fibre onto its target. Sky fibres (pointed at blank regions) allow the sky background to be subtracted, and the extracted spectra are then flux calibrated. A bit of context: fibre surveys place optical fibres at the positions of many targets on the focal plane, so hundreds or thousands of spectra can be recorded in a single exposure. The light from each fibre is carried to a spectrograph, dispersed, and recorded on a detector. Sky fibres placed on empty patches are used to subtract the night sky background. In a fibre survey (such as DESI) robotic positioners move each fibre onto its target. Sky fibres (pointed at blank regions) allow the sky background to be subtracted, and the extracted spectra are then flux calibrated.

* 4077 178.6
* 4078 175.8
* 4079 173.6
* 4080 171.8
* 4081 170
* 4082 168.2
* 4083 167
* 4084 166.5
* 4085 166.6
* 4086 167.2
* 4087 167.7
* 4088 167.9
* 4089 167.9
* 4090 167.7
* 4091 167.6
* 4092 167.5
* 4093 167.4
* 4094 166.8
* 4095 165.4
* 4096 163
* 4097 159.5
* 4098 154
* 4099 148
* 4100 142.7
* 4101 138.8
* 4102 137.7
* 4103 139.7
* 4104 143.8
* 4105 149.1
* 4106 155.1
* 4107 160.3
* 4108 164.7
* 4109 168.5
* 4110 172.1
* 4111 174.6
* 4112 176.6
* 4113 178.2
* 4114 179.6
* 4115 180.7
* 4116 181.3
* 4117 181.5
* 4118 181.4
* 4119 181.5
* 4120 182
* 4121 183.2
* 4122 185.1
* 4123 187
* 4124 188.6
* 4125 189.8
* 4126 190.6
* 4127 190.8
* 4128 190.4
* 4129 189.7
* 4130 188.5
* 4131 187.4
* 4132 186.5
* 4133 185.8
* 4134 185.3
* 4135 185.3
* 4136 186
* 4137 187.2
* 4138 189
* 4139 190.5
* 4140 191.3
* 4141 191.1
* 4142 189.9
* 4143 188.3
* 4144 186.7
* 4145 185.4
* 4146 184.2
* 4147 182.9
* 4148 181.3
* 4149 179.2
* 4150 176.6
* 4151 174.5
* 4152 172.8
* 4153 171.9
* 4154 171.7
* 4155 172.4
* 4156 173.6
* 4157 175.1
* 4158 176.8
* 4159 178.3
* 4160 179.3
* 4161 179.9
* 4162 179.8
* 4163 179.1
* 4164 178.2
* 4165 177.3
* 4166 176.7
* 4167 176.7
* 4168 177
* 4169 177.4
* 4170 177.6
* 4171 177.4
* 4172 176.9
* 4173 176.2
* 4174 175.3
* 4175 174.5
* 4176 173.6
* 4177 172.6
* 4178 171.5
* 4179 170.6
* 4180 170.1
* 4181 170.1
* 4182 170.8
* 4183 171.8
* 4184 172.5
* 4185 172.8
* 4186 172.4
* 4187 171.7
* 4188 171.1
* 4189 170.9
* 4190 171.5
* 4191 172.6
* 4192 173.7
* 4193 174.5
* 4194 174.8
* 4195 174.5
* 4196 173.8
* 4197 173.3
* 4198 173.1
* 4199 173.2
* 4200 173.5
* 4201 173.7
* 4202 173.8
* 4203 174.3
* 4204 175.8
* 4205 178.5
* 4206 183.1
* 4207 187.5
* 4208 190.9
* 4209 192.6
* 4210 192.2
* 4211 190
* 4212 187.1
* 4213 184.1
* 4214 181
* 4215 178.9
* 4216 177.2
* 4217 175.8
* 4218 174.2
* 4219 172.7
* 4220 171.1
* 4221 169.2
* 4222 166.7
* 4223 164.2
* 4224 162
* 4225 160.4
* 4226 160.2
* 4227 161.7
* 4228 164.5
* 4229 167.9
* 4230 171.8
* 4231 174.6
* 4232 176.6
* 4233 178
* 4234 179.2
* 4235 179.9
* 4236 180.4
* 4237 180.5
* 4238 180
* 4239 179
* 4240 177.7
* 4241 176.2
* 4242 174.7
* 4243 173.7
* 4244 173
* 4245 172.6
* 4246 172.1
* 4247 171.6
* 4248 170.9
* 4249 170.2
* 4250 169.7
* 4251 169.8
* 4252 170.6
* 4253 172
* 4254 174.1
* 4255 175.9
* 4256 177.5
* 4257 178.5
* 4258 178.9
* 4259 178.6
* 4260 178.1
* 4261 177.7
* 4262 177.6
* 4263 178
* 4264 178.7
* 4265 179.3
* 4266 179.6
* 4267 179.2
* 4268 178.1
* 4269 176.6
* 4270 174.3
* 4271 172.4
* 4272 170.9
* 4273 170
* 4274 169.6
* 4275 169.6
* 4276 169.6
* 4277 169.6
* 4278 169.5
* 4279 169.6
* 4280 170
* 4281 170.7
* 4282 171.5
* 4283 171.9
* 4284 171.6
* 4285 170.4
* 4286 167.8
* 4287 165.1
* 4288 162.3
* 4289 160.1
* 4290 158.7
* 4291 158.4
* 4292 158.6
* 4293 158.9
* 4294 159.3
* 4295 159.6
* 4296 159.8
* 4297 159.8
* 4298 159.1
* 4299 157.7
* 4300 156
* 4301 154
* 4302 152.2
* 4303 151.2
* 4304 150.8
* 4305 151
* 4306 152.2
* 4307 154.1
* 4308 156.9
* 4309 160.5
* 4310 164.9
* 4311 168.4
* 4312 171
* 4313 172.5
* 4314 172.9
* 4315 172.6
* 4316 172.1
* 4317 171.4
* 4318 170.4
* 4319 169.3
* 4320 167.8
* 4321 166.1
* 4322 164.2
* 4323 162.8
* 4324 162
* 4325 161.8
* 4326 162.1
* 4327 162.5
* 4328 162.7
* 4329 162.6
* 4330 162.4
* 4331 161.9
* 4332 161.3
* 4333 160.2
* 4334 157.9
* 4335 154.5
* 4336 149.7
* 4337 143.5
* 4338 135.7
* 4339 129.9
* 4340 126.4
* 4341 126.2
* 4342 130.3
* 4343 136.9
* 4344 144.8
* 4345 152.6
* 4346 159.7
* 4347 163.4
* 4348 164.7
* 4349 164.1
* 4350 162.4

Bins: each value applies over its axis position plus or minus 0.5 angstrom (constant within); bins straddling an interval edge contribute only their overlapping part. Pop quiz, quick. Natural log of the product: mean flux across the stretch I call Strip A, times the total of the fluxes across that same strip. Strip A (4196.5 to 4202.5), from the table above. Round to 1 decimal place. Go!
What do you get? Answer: 12.1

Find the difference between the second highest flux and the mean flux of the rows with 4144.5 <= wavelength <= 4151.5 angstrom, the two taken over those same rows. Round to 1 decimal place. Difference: 3.6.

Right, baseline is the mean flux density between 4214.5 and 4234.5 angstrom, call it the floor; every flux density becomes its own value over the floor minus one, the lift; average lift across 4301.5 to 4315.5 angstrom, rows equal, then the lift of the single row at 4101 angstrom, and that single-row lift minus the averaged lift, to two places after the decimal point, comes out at -0.13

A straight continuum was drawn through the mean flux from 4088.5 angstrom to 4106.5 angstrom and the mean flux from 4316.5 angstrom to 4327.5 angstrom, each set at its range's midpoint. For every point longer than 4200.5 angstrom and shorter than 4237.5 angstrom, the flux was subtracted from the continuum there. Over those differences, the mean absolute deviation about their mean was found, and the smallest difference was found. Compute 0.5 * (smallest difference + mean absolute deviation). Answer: -13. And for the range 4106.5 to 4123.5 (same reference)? -12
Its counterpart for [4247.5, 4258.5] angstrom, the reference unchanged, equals -7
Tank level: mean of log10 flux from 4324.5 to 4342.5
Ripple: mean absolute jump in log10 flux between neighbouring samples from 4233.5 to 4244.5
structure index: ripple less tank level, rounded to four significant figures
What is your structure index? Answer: -2.174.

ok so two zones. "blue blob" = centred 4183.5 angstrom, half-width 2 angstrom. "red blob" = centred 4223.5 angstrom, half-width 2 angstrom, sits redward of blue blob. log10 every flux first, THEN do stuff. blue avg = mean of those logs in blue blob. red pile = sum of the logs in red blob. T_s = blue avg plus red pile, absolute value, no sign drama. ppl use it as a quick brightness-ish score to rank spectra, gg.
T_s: 11.09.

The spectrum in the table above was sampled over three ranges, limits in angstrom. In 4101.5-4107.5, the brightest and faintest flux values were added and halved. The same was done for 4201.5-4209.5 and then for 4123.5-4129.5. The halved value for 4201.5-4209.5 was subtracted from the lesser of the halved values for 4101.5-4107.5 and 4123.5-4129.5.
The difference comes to -34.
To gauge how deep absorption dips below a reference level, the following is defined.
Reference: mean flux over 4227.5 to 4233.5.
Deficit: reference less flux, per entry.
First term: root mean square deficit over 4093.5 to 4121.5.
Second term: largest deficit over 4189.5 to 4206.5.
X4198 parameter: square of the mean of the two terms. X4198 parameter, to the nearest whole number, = 78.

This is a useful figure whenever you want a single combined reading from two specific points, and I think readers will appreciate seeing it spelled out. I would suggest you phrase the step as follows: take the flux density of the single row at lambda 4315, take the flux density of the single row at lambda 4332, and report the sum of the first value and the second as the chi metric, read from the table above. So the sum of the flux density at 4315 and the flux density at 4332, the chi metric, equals 334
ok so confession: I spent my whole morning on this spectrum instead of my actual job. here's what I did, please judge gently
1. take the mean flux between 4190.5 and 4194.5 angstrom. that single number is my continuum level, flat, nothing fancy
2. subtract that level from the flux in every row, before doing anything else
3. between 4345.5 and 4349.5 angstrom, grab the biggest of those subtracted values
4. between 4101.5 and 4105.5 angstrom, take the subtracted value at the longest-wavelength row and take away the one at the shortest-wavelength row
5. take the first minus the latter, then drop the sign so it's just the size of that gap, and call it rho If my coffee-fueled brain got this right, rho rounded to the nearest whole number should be 21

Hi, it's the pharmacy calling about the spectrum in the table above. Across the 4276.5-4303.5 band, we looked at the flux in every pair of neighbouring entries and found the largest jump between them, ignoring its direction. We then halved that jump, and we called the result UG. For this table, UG 1.4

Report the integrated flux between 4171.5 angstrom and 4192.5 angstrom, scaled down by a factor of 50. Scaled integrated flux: 72.5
